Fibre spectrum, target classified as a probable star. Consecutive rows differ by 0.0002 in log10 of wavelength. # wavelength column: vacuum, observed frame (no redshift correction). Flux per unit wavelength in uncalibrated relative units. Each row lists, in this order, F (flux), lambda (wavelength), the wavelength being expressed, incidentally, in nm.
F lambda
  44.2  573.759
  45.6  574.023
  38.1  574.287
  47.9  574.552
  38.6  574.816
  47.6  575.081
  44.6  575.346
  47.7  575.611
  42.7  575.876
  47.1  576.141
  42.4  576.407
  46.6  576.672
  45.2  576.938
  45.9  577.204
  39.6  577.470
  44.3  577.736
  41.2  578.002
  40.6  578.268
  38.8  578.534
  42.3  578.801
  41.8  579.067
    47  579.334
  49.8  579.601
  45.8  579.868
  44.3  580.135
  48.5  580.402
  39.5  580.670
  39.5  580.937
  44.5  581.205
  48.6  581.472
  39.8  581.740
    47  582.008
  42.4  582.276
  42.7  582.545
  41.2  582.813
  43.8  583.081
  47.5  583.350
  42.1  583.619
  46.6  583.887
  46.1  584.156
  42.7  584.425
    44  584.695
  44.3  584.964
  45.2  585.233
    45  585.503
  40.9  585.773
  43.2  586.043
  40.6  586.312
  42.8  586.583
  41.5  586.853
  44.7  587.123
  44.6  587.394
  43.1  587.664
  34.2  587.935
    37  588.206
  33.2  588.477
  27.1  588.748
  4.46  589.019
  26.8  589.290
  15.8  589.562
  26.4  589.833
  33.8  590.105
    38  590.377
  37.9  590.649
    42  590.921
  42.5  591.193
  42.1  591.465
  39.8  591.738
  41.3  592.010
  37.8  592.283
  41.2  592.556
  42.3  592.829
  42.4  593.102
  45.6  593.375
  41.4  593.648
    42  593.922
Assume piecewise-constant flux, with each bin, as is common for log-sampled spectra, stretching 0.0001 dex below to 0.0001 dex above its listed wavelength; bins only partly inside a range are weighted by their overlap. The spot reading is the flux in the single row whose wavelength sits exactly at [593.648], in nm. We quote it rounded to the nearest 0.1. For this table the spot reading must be 41.4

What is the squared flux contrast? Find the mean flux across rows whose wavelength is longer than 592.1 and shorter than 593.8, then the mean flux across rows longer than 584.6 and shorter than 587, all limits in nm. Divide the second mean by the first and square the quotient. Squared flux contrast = 1.06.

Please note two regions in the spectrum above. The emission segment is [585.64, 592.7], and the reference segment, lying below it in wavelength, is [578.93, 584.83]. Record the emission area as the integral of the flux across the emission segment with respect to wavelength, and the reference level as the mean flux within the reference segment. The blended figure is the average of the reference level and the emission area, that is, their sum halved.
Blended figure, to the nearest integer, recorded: 150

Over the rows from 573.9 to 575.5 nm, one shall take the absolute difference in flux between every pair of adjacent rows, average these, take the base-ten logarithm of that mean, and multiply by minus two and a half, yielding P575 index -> -2.2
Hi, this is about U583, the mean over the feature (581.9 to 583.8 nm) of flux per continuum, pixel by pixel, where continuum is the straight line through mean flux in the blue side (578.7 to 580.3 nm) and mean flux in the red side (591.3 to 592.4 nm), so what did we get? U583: 1.00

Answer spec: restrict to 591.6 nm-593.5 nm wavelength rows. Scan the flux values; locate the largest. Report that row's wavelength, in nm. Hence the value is 593.375 nm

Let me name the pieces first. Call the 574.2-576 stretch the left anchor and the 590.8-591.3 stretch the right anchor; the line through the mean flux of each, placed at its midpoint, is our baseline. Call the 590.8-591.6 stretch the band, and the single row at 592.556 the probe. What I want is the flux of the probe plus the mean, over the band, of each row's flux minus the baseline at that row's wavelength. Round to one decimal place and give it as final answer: 41.2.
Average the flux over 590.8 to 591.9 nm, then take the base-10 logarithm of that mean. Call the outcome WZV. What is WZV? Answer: 1.62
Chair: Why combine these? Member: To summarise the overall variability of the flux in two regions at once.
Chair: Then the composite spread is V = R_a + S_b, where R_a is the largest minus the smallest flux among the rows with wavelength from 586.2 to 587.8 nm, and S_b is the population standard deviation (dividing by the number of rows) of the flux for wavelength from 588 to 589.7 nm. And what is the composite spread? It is 15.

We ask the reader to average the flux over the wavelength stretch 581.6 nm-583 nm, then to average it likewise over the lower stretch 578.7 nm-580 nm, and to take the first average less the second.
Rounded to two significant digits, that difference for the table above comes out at -2.7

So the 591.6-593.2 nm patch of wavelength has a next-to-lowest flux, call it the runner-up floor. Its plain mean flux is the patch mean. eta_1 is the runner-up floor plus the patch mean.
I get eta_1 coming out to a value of 80.6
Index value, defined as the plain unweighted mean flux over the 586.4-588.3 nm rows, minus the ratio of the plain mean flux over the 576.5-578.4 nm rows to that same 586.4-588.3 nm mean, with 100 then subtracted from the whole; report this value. -59.9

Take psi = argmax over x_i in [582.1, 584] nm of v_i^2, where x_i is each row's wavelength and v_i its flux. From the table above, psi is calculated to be 583.350 nm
